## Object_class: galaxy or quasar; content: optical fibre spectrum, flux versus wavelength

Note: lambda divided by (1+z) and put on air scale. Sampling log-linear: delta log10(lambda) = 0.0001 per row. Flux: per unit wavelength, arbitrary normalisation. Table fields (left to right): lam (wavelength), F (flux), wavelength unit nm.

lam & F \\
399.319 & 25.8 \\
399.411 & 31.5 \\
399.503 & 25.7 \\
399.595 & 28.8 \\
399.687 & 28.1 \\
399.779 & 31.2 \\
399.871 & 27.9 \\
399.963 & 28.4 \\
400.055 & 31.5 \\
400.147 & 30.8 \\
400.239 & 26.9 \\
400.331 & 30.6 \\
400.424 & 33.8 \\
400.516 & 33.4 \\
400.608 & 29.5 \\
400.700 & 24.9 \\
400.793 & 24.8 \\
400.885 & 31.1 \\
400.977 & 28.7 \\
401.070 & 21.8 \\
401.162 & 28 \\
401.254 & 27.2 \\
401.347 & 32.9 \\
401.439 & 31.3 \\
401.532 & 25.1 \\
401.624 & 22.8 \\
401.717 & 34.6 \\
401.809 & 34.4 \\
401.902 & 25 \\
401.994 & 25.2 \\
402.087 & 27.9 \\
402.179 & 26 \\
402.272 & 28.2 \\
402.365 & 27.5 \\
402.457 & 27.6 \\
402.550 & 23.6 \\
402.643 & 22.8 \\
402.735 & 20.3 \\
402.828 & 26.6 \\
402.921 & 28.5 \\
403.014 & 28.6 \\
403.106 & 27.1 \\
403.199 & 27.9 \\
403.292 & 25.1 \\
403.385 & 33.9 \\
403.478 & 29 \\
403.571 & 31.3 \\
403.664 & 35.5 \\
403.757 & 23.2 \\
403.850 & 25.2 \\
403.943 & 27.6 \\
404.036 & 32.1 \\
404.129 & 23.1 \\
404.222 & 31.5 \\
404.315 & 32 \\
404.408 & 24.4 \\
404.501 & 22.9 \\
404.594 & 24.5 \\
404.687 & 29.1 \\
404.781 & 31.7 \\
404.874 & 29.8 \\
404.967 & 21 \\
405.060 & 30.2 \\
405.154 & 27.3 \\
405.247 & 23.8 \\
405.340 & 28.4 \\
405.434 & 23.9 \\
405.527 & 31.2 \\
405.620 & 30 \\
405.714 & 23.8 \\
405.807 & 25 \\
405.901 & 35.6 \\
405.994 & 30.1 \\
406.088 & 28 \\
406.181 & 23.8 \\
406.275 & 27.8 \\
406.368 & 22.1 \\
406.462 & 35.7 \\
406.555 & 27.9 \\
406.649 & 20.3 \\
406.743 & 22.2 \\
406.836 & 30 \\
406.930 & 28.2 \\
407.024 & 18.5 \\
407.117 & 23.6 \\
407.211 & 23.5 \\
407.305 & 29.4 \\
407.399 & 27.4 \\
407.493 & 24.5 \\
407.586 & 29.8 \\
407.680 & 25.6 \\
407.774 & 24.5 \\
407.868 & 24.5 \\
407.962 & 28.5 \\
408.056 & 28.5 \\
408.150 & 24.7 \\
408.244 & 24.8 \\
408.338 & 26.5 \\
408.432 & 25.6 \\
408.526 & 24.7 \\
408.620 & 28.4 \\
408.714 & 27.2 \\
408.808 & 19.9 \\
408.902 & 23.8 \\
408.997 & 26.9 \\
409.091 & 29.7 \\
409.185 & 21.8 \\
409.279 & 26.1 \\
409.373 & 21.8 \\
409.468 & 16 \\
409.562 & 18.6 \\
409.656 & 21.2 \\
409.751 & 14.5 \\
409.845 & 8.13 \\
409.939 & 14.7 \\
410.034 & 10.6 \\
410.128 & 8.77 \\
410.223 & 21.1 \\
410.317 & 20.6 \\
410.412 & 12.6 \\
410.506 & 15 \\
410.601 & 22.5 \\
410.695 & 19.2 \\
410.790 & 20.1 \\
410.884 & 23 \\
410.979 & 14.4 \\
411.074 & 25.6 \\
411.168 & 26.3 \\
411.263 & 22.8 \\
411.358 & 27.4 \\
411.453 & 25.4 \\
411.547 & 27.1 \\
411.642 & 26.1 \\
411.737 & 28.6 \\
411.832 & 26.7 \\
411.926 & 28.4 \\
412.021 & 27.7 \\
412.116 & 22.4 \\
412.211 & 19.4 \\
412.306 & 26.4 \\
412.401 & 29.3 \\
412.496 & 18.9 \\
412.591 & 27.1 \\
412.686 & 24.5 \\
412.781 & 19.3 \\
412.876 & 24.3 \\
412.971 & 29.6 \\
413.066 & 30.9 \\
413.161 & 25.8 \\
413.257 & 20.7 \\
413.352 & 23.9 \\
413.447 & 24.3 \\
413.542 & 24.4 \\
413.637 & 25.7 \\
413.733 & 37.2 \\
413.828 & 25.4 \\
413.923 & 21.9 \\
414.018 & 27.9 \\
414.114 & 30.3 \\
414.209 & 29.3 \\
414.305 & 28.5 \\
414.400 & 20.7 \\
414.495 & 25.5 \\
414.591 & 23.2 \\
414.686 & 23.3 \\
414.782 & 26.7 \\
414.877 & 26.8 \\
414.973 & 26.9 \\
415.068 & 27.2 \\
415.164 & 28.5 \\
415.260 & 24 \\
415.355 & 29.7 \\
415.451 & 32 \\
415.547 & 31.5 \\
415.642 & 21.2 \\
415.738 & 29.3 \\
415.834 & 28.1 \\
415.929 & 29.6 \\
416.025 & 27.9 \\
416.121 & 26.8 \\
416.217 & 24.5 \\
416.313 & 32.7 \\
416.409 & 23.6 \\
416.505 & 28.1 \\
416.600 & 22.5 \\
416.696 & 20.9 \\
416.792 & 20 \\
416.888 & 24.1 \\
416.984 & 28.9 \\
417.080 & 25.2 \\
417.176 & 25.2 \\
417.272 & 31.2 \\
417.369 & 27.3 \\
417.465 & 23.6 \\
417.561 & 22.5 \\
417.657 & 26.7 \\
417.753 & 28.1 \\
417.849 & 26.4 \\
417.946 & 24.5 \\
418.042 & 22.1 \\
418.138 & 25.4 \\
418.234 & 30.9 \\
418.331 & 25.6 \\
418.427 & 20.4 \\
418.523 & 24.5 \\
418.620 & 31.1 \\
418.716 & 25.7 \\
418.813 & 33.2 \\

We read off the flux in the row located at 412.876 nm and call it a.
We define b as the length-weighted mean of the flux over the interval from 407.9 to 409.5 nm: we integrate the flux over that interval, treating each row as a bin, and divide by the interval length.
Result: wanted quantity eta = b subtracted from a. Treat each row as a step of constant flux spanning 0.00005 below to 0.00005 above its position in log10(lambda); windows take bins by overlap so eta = -0.8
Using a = 24.3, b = 25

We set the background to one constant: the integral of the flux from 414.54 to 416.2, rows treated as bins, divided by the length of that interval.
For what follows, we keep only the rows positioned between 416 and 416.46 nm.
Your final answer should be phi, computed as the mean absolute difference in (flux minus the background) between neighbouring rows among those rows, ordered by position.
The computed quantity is 5.2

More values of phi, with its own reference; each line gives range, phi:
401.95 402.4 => 1.9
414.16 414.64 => 3.9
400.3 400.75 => 3.0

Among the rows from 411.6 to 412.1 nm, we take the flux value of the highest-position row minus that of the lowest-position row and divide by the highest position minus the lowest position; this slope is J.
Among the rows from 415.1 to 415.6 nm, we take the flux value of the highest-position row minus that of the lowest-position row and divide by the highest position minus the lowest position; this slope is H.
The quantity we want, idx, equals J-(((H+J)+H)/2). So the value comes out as -6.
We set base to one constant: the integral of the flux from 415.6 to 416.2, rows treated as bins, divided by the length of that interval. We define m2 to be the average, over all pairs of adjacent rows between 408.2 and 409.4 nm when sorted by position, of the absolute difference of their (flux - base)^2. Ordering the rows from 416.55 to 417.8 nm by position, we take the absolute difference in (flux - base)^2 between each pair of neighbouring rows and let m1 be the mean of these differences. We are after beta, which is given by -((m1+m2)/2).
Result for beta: -14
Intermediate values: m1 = 12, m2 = 17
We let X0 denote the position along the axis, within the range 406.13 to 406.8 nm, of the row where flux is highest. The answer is 406.462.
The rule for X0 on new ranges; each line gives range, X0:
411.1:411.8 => 411.737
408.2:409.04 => 408.620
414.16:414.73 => 414.209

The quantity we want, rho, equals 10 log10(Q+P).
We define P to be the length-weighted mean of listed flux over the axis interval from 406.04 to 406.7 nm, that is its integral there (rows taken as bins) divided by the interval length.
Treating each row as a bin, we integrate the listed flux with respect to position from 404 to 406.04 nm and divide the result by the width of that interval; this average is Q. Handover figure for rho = 17.3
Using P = 26.5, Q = 27.8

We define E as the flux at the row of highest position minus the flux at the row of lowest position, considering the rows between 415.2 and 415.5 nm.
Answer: 8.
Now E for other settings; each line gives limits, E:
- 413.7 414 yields -15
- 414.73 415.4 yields 3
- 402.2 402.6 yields -5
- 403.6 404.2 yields -12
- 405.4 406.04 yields 6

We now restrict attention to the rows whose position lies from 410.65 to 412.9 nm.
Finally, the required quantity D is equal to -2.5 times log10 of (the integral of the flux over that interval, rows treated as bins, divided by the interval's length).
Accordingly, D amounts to -3.46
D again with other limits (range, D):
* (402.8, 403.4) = -3.62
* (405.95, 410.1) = -3.45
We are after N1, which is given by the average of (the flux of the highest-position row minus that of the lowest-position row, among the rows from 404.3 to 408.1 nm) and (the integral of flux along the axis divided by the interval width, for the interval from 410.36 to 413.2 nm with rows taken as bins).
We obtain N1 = 10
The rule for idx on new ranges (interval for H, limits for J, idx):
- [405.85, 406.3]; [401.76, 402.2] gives 10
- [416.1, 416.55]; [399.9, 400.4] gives 0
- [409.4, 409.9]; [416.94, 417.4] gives 19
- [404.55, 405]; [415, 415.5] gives 16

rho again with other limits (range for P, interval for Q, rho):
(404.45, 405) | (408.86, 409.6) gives 17.0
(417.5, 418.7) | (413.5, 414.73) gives 17.2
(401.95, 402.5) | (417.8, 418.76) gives 17.2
